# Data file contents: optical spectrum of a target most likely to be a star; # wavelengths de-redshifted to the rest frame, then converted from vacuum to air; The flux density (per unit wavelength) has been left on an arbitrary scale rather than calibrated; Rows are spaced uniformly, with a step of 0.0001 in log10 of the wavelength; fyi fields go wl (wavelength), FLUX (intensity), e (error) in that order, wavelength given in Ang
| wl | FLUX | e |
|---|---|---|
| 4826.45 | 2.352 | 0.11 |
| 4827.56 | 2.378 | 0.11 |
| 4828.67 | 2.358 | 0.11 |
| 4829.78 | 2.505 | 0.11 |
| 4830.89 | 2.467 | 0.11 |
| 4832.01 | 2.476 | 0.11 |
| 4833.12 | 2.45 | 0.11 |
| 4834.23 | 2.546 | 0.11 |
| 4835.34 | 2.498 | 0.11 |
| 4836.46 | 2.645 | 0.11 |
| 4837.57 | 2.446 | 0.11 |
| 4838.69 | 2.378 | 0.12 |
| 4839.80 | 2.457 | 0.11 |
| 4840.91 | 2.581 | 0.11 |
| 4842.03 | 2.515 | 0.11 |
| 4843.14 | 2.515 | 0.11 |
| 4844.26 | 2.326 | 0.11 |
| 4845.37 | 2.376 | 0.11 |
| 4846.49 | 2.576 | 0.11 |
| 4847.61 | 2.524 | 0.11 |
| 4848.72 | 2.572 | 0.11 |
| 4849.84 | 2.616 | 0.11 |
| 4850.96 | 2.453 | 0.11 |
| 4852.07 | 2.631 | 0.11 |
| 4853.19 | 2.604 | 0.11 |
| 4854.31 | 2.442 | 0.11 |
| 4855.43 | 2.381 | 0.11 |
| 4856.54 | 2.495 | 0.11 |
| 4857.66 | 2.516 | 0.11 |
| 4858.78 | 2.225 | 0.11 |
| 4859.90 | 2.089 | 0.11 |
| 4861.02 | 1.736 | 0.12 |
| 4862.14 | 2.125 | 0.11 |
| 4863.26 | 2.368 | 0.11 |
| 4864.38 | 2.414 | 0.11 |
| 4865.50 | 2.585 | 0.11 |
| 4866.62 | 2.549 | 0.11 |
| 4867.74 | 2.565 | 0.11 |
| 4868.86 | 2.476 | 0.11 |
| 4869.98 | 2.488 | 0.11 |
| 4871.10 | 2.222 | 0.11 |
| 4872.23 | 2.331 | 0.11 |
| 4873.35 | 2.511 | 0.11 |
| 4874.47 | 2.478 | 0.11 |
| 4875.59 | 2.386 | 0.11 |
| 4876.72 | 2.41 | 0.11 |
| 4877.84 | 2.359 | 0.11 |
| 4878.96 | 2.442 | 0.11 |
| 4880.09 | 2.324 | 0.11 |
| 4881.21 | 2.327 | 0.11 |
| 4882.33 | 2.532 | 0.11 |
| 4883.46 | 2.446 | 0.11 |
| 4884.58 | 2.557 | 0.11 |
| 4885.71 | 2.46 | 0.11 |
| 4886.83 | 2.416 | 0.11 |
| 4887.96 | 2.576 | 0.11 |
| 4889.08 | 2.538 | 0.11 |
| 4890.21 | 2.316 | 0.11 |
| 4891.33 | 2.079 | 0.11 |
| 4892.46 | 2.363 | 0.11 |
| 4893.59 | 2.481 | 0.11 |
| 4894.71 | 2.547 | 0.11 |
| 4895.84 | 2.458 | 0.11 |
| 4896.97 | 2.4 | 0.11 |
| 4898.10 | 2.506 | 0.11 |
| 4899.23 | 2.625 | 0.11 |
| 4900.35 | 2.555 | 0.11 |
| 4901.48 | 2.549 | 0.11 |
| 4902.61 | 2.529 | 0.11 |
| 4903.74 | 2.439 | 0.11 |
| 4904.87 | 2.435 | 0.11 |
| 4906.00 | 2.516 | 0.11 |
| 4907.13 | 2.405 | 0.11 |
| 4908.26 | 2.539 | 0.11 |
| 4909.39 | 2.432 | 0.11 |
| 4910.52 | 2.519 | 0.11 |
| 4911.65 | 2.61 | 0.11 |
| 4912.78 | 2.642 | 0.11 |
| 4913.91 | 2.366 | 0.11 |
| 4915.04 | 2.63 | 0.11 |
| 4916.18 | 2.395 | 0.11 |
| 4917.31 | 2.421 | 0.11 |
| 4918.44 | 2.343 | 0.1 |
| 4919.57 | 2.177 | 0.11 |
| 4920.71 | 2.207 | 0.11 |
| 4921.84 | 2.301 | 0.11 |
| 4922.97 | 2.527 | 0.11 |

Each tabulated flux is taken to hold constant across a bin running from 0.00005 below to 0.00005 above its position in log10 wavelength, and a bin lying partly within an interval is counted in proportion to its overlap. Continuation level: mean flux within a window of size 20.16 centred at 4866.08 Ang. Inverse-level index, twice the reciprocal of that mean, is 0.846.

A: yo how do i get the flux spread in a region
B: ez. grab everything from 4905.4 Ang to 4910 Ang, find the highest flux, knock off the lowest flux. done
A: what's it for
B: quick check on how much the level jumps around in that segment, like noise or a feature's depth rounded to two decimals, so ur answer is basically 0.13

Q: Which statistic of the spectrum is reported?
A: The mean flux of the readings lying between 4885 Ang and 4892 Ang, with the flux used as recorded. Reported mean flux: 2.40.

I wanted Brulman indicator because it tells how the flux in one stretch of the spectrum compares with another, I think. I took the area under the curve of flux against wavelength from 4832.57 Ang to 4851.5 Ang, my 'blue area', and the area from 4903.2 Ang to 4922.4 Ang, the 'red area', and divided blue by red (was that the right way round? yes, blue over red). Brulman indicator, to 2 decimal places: 1.01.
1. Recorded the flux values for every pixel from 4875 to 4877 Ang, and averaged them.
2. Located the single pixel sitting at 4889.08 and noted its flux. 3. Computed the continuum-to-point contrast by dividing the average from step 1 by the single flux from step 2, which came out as 0.94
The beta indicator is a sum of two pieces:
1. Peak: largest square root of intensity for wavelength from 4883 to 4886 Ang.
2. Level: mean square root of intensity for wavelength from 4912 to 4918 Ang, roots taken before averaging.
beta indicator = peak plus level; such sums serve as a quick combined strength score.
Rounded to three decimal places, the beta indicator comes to 3.177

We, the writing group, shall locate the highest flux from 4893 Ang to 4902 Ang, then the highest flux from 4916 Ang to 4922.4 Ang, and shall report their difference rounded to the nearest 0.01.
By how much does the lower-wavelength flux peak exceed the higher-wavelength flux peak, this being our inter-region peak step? 0.20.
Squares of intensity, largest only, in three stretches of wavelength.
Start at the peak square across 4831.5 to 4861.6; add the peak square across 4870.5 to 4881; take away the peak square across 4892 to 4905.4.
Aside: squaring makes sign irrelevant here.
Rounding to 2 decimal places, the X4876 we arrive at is 6.41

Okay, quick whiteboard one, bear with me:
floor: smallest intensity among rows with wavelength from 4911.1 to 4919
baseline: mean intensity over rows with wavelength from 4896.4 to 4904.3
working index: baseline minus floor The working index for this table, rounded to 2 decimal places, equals 0.17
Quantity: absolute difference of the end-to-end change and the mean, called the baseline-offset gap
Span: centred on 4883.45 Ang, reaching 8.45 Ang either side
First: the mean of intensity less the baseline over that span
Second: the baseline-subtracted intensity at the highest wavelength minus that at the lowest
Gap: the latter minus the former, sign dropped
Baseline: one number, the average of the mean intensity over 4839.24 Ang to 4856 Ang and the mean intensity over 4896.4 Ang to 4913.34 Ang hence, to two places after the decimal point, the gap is 0.21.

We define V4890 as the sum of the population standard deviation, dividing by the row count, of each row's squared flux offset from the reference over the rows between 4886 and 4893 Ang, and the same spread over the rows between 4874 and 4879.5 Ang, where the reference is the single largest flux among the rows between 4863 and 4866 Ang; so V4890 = 0.10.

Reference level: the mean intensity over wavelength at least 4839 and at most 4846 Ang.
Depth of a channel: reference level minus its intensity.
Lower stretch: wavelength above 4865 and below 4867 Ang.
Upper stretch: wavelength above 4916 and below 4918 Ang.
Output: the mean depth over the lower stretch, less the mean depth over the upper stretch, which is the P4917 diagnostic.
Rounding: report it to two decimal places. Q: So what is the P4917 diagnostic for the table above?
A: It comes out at -0.16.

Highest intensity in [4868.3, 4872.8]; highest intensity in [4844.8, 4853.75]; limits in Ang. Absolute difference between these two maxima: 0.14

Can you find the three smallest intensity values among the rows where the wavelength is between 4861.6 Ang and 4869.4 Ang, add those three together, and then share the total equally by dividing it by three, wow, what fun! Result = 2.30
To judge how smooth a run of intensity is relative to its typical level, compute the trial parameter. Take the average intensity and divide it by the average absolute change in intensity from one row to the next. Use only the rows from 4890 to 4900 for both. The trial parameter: 18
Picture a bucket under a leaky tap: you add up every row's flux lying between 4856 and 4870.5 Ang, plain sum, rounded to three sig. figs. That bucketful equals 30.6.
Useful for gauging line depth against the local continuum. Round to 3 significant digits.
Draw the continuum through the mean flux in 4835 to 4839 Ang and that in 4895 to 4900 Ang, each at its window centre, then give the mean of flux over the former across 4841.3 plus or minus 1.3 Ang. 1.02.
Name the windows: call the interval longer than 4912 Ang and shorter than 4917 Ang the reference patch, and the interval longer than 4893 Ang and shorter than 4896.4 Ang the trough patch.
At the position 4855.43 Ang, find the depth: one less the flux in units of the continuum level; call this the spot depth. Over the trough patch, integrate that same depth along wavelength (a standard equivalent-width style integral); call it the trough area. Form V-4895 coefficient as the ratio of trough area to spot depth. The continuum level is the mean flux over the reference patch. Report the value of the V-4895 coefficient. 0.34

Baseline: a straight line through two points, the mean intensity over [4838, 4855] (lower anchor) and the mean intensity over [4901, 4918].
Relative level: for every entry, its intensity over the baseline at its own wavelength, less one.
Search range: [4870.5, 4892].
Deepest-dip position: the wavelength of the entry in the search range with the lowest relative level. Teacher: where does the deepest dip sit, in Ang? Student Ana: 4891.33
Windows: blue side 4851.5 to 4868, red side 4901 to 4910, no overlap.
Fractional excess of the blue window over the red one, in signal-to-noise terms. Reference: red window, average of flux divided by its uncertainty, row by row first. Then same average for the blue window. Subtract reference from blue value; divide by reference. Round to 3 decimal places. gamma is -0.044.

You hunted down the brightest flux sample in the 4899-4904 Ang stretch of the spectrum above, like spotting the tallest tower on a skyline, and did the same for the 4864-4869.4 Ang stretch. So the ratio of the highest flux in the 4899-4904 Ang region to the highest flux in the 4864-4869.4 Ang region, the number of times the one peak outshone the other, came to 1.02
